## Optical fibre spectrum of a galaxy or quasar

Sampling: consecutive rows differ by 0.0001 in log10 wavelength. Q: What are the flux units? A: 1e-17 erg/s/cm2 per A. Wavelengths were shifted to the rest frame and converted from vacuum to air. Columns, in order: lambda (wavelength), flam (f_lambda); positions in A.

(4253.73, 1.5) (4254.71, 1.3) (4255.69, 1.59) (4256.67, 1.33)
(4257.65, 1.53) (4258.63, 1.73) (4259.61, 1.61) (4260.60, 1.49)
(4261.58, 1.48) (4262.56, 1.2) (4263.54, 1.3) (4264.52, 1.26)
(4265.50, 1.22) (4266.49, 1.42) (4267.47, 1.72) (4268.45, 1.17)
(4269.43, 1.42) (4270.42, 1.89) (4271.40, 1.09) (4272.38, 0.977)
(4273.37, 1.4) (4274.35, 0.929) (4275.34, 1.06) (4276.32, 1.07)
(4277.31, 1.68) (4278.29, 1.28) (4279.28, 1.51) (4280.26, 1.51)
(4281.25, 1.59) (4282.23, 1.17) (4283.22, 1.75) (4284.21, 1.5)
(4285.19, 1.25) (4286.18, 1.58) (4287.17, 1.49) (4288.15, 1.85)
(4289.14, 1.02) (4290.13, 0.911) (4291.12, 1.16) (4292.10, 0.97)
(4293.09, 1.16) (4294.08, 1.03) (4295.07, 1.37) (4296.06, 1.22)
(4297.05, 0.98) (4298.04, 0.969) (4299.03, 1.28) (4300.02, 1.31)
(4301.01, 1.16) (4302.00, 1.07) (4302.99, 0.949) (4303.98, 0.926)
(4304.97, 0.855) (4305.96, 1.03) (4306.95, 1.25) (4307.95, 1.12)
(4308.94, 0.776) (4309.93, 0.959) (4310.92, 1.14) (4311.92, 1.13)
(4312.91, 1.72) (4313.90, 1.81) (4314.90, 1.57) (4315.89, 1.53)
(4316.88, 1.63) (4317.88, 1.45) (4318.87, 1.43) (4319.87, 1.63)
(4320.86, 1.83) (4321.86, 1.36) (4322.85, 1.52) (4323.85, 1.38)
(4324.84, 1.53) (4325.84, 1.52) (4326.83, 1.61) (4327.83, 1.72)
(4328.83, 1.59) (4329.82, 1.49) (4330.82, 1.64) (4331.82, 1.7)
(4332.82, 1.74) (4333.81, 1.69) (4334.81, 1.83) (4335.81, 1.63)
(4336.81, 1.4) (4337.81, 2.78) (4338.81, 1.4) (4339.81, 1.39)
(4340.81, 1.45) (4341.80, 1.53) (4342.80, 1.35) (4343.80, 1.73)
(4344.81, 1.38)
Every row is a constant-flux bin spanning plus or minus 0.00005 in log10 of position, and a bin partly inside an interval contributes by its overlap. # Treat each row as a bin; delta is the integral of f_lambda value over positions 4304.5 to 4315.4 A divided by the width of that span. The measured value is 1.2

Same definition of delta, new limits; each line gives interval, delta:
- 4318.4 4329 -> 1.6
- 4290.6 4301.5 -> 1.1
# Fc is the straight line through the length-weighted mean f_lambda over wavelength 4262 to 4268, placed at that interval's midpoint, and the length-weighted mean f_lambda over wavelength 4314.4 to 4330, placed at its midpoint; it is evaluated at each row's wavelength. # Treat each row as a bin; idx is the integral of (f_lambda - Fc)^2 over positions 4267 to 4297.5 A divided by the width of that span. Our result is 0.10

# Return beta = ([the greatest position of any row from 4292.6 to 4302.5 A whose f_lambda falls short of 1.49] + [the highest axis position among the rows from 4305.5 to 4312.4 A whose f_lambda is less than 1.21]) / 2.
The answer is 4307.0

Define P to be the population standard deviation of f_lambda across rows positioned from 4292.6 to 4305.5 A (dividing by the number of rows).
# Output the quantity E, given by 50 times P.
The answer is 7.9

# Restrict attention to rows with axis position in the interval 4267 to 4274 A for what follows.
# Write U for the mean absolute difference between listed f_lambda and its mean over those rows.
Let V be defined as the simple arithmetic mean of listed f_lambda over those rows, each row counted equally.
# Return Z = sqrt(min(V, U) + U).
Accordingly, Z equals 0.72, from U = 0.26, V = 1.38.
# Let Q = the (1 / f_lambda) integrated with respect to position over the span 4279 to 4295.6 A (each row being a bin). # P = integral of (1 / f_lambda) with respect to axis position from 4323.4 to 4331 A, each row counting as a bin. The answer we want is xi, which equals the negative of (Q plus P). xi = -17.8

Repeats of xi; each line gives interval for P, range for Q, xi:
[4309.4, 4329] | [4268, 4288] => -28.6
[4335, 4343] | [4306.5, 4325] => -18.9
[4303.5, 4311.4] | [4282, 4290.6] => -14.5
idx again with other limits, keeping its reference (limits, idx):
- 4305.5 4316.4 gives 0.15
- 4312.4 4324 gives 0.03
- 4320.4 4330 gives 0.02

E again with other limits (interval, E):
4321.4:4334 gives 5.9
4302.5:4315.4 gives 15.9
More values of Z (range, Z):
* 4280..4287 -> 0.55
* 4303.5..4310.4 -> 0.50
